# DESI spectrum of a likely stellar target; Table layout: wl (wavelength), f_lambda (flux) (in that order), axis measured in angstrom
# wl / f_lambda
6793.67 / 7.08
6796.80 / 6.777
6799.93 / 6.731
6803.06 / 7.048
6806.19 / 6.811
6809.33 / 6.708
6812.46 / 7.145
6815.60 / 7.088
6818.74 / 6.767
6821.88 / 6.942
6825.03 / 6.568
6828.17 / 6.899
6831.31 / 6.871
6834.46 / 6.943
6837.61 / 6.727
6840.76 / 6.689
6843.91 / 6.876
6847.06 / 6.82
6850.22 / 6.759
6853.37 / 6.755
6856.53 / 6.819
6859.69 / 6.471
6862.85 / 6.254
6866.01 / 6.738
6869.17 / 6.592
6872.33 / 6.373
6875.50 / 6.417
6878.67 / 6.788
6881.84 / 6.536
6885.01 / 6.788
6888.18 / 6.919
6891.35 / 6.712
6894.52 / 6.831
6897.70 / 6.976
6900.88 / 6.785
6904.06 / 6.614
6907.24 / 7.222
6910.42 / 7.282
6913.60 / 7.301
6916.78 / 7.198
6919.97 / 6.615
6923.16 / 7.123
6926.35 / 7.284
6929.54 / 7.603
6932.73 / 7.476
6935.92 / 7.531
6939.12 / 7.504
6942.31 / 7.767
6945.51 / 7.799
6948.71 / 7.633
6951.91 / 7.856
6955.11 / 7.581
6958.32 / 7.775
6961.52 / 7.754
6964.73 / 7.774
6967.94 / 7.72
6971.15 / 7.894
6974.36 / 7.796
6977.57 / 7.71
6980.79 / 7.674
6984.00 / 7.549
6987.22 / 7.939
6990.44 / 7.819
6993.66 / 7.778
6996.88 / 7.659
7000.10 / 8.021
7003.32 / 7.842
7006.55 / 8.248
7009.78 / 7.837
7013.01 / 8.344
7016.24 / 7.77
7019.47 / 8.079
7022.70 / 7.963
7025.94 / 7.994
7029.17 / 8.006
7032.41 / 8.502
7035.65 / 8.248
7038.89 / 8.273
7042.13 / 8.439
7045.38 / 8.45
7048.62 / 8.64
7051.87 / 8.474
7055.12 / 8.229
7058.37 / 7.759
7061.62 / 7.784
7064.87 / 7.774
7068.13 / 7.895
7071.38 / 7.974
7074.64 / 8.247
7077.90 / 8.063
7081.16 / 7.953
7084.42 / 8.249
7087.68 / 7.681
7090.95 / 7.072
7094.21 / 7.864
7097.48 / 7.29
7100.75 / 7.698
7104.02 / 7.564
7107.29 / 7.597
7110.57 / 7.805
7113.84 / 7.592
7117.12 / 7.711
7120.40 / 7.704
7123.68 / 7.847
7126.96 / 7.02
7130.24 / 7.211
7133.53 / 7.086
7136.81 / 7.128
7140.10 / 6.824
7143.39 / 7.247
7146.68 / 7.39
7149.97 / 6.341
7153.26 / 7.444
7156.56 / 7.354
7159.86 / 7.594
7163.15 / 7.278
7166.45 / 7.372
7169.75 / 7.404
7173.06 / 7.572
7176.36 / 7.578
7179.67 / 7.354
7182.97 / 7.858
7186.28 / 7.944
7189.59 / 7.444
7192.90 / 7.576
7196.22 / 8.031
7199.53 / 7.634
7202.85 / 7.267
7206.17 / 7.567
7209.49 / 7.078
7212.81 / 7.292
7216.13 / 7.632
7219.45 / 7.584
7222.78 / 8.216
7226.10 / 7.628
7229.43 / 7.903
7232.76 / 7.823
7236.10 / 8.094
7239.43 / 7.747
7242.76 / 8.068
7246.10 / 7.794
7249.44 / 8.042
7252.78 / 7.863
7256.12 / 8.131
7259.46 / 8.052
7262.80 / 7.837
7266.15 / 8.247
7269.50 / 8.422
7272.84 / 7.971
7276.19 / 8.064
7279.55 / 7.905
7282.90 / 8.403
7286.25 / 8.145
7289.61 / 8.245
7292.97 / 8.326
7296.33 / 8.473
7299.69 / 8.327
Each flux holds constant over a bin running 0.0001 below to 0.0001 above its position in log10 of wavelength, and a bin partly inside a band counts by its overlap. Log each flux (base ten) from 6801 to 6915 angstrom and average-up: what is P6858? 0.832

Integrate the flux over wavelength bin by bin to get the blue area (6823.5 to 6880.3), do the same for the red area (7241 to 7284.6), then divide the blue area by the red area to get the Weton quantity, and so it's 1.1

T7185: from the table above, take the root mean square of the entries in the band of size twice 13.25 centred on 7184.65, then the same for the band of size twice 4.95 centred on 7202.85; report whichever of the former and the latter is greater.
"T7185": 7.67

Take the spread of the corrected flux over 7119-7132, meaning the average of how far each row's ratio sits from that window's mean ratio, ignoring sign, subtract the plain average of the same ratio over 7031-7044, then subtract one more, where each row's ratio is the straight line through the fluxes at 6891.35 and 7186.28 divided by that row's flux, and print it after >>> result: -1.83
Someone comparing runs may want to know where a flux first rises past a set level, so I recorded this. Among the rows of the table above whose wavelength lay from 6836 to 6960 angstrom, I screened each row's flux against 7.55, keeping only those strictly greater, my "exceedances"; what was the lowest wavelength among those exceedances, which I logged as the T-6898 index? 6929.54 angstrom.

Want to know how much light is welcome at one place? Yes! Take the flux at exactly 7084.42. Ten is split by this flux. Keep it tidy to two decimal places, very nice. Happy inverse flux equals 1.21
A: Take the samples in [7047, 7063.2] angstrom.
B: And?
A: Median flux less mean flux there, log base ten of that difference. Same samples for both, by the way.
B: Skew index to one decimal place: -1.3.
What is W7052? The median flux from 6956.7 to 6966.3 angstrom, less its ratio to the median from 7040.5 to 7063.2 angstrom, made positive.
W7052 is 6.9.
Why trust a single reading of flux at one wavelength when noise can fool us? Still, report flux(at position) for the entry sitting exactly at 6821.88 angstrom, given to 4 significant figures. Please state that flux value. 6.942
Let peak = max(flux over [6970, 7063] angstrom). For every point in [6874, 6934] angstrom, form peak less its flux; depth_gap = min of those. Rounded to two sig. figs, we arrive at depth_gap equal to 1.0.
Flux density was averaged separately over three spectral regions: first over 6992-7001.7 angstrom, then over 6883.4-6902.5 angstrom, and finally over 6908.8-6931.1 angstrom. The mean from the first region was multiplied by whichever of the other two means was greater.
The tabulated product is 56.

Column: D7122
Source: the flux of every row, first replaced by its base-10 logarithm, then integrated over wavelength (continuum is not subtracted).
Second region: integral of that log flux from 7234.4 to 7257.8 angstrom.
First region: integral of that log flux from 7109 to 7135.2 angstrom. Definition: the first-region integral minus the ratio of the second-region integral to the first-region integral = 22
